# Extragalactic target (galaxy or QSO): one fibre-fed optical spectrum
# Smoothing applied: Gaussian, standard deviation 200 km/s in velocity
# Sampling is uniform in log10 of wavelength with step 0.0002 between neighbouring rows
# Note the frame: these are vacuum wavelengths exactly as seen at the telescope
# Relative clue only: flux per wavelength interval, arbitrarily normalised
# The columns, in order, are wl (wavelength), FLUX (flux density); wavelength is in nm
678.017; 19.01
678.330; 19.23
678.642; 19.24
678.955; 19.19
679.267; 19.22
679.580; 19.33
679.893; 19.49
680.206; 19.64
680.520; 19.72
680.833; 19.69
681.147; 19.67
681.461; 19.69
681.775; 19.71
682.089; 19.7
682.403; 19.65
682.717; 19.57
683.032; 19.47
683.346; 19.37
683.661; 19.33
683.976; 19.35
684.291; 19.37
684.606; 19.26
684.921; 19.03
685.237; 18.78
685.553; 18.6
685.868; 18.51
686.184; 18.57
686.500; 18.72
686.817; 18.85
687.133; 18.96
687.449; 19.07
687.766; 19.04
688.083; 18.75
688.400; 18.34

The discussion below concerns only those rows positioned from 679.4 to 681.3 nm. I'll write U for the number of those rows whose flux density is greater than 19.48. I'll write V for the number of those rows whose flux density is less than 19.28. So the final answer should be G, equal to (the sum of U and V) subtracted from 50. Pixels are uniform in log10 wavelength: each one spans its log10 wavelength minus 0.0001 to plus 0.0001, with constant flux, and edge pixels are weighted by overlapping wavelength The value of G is 45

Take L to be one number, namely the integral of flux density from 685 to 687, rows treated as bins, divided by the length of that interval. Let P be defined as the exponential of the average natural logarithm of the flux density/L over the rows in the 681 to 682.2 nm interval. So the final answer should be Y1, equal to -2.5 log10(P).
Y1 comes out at -0.057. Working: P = 1.05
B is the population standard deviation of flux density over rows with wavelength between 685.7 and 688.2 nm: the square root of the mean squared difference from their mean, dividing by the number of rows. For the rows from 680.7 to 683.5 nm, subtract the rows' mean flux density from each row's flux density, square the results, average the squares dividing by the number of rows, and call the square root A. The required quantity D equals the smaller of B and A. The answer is 0.113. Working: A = 0.11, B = 0.19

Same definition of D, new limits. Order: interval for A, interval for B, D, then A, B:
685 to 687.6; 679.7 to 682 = 0.073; 0.18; 0.07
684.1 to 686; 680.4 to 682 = 0.017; 0.32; 0.02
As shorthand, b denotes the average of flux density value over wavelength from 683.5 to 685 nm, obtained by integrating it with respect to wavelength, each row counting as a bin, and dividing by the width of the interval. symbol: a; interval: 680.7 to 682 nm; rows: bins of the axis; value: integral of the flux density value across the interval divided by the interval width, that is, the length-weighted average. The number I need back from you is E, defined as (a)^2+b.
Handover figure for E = 407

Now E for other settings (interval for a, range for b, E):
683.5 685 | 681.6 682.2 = 392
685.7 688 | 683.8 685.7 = 373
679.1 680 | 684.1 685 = 394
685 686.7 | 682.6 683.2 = 367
